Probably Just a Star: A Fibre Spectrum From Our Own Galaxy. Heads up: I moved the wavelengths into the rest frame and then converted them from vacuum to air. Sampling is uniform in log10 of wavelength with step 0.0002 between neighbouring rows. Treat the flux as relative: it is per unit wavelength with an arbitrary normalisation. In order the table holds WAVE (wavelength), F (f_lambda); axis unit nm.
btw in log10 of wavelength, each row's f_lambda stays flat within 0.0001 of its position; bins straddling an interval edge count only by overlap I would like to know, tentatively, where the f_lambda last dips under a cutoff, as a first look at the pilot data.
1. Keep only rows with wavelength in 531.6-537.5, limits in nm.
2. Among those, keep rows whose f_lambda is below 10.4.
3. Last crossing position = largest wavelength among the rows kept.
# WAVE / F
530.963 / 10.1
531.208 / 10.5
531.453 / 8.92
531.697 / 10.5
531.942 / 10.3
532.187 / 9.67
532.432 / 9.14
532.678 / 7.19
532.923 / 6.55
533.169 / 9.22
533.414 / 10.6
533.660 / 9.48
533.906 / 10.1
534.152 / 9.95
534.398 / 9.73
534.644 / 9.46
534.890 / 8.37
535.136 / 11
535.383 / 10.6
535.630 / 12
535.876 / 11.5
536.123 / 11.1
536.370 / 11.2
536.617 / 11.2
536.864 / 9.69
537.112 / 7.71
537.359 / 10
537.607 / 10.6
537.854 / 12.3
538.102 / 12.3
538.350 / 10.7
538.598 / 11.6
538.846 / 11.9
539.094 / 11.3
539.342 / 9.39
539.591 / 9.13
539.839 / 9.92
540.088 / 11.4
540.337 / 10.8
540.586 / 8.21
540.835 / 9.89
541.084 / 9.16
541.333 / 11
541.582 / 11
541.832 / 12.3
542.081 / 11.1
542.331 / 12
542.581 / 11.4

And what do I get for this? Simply 537.359 nm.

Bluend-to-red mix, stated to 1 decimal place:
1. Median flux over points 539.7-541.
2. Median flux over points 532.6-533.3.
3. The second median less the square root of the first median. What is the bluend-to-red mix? 4.0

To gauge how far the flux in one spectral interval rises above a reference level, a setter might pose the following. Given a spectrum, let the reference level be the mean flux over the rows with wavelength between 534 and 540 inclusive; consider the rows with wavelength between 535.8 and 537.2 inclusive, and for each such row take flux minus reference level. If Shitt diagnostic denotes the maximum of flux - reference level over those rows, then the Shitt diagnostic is 1.0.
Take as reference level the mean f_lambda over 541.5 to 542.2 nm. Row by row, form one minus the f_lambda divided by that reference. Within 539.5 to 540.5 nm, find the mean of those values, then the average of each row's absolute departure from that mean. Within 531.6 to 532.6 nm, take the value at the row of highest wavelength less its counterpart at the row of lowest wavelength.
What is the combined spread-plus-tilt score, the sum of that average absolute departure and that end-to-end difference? 0.19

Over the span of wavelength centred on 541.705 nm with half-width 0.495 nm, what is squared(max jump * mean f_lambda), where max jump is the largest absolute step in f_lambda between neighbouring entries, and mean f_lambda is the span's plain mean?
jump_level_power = 218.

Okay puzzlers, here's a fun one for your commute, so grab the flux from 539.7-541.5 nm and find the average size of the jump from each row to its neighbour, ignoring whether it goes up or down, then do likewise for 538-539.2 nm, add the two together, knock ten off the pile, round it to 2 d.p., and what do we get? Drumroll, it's -7.66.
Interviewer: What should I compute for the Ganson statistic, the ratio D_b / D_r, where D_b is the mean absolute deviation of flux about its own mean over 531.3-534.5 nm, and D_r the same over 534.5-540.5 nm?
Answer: 0.91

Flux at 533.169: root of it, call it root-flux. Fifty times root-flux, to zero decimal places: 152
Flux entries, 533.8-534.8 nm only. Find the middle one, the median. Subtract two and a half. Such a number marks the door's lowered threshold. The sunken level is 7.3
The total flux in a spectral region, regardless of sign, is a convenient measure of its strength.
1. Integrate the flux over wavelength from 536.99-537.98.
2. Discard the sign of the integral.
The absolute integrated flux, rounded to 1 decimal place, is 10.1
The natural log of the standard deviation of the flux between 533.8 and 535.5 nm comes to -0.2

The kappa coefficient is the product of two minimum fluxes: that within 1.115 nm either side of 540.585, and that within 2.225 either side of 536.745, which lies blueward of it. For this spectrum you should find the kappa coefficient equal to 63.3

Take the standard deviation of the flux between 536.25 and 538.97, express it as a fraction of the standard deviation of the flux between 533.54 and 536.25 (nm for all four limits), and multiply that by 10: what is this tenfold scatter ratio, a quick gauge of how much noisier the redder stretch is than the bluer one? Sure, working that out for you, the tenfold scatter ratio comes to 13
